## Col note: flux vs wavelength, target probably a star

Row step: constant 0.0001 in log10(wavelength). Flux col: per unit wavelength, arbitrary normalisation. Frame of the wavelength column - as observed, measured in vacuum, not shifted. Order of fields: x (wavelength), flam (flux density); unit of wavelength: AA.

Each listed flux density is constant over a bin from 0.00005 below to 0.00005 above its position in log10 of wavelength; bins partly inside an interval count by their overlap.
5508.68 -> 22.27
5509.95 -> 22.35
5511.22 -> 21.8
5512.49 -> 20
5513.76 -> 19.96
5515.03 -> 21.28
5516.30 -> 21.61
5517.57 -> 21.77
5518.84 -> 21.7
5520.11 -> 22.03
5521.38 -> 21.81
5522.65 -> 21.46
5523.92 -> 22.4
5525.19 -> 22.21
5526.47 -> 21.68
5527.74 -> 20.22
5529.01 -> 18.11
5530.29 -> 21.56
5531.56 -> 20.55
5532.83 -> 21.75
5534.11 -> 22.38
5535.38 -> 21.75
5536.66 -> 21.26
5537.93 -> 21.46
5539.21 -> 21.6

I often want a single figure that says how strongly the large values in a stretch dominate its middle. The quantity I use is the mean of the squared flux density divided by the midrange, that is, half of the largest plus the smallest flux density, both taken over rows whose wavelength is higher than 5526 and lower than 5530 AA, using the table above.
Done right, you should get 20.2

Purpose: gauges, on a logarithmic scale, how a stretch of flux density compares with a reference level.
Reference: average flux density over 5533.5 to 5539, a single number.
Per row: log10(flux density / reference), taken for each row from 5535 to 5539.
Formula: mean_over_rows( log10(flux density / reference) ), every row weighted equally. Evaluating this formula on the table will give -0.004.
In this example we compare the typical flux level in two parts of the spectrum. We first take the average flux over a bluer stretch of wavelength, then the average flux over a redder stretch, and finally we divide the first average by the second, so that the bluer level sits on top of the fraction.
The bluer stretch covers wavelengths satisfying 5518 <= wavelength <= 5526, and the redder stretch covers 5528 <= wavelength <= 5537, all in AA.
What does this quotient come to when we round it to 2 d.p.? 1.04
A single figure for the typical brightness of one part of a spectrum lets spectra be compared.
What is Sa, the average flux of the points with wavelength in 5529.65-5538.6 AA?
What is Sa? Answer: 21.5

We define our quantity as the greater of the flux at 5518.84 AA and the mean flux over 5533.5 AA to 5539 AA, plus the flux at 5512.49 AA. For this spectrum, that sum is 41.7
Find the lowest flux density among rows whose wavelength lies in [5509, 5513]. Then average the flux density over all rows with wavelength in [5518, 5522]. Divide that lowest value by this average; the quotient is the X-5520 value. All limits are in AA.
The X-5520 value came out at 0.92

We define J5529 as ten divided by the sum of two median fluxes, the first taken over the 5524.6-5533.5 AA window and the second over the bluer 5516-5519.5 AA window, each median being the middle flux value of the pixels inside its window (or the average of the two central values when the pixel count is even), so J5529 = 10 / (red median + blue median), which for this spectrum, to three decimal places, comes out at 0.231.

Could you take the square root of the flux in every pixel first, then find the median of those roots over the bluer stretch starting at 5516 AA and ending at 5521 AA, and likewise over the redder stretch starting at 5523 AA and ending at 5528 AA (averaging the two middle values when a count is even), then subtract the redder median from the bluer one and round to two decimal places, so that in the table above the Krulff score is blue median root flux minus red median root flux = -0.02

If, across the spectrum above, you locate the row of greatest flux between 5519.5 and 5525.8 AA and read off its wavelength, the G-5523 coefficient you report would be 5523.92 AA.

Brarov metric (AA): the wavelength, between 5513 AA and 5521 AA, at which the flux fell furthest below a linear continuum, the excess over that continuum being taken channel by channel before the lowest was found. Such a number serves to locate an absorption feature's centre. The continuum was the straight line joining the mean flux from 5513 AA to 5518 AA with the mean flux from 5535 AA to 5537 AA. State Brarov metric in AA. 5513.76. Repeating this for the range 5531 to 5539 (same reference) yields 5531.56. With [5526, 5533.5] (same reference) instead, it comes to 5529.01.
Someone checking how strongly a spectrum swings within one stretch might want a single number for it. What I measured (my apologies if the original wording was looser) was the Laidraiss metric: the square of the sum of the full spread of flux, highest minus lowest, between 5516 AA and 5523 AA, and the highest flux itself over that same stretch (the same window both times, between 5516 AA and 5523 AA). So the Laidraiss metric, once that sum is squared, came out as 511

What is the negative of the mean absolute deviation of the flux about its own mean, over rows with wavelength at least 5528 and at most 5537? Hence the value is -0.98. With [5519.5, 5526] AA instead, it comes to -0.28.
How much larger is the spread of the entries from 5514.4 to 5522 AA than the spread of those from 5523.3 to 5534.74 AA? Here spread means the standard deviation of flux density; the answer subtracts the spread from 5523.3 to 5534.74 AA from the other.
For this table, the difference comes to -1.1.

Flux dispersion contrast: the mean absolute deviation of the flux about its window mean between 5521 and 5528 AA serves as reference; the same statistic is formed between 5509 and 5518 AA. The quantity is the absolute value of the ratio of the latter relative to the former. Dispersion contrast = 1.4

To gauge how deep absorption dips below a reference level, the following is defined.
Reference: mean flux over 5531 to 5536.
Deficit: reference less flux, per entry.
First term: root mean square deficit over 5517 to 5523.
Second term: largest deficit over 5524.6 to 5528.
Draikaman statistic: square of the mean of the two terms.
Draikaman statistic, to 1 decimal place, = 0.7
